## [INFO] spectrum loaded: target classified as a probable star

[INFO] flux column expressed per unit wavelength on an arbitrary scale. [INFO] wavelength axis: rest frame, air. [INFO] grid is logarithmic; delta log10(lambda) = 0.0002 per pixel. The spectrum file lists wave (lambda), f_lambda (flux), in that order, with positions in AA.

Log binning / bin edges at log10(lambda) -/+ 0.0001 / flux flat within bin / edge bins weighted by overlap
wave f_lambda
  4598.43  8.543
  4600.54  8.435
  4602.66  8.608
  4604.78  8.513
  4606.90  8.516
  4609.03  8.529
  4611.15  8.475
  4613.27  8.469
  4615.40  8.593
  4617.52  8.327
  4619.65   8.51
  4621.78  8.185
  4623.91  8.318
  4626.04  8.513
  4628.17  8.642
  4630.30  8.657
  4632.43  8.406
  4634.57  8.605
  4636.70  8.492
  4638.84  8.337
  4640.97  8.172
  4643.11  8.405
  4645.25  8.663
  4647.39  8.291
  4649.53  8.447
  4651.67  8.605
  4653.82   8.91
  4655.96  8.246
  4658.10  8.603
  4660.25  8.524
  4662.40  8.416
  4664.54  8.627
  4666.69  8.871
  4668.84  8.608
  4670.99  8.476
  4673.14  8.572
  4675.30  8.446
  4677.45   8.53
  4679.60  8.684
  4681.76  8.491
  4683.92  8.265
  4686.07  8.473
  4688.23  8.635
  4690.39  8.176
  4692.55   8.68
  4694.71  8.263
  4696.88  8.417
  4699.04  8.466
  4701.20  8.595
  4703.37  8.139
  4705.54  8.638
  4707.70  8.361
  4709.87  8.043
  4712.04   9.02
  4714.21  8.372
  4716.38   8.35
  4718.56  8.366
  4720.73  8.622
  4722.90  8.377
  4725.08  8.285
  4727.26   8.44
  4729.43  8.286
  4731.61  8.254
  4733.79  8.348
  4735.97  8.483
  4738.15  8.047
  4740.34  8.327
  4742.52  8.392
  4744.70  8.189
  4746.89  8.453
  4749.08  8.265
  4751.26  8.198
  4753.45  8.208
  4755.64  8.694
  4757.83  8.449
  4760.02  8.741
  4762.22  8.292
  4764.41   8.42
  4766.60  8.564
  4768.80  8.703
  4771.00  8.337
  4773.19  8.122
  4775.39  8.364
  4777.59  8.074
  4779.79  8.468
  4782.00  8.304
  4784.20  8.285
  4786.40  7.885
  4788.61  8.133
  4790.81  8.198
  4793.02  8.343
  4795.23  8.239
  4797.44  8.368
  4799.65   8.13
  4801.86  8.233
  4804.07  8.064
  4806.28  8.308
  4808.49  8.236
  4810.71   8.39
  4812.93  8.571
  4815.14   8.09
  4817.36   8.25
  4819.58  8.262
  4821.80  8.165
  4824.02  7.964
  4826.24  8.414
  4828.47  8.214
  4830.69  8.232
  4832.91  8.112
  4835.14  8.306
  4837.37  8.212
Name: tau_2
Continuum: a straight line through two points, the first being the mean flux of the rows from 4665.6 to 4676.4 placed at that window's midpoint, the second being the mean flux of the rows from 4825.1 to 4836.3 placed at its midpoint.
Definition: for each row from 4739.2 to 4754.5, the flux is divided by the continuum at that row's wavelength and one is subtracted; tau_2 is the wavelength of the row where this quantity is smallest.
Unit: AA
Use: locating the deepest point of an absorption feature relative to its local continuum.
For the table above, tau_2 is 4744.70 AA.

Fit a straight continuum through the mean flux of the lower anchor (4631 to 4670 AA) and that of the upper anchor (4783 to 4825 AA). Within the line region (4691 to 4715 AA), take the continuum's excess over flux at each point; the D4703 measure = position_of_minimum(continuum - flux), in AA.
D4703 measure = 4712.04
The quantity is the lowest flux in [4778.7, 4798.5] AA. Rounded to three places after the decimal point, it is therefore 7.885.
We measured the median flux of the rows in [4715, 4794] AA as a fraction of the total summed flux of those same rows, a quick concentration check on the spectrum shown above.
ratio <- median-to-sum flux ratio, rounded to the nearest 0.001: 0.028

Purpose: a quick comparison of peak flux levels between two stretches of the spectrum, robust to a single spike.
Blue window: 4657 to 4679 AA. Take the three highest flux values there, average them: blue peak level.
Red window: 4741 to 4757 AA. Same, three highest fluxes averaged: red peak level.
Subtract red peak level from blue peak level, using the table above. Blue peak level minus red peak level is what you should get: 0.19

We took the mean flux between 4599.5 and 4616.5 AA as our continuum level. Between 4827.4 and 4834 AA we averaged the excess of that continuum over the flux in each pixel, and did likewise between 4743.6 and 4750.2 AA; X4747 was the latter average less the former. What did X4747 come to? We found -0.12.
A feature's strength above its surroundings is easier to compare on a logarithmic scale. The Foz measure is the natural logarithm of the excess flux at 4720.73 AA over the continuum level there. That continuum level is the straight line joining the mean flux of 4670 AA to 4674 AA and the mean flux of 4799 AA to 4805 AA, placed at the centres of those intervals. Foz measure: -1.4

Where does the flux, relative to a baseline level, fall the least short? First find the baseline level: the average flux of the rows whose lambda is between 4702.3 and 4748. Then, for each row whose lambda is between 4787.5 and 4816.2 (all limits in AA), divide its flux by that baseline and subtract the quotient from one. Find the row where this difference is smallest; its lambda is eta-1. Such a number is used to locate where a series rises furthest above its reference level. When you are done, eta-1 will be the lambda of 4812.93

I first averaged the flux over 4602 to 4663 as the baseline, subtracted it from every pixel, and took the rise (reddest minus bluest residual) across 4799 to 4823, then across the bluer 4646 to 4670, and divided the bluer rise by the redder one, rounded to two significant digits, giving 9.1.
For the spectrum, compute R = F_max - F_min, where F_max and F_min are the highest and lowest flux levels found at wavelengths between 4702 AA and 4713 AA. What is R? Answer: 0.98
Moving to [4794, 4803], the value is 0.24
